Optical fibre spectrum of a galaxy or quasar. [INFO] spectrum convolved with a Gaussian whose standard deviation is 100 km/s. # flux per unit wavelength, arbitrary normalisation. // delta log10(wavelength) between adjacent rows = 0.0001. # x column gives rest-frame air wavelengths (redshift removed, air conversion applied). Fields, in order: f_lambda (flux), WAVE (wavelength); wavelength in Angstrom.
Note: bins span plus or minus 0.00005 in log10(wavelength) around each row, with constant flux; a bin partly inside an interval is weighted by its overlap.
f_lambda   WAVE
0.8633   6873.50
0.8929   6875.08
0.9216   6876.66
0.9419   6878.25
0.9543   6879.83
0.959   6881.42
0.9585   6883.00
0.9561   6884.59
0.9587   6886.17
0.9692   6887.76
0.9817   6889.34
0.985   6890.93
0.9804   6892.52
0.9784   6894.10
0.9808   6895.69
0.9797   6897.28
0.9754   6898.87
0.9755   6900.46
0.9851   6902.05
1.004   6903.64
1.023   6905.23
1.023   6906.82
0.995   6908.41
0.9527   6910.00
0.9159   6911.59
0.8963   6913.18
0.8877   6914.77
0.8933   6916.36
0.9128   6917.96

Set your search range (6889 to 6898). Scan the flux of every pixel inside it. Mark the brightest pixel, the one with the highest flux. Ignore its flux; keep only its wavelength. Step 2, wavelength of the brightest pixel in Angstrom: 6890.93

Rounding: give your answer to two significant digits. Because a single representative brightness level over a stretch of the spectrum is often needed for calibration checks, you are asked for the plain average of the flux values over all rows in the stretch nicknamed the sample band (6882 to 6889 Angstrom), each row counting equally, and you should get 0.96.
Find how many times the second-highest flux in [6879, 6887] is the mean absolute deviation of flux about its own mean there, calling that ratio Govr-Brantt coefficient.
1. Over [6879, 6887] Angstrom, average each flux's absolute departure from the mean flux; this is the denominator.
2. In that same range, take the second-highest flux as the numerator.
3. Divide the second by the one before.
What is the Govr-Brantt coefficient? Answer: 565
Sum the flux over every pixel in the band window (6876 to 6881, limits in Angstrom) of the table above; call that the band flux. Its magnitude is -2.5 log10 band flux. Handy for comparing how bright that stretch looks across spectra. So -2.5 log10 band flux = -1.12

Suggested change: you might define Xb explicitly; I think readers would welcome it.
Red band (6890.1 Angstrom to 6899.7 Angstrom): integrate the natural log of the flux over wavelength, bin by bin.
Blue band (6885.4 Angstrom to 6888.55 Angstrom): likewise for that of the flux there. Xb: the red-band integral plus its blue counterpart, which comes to -0.3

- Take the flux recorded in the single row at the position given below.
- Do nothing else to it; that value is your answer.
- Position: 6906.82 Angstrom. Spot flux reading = 1.023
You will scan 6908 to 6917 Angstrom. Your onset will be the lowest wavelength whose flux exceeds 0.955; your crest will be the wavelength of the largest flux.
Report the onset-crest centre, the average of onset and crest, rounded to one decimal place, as 6908.4 Angstrom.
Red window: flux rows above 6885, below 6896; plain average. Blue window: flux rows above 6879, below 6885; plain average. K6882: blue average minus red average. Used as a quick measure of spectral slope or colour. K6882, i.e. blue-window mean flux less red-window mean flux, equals -0.02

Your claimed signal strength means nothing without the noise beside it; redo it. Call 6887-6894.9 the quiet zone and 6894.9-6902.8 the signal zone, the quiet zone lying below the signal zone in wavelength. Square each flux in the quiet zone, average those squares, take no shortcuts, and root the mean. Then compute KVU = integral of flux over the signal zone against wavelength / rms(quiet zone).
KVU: 7.9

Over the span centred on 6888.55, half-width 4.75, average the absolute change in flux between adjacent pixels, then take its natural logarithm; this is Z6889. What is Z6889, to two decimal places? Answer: -5.01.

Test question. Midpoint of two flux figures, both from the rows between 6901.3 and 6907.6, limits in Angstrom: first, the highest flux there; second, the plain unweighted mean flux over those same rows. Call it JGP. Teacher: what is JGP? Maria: 1.016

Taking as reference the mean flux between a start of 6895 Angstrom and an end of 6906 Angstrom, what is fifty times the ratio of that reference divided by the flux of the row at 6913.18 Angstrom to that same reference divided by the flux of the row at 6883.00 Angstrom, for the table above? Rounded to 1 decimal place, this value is 53.5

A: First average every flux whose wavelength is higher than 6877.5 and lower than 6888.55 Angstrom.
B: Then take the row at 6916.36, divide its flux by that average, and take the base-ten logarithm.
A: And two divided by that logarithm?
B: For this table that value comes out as -67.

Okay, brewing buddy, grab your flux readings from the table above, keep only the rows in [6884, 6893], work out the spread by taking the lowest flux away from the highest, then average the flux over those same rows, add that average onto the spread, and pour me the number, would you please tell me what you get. 1.001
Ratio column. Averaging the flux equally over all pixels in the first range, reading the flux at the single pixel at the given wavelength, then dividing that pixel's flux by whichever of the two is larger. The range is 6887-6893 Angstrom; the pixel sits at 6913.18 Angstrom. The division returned 0.92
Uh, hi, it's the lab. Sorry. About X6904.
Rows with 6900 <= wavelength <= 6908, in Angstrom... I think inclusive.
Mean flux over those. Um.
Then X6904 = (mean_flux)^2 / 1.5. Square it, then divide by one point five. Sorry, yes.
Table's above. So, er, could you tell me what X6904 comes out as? 0.67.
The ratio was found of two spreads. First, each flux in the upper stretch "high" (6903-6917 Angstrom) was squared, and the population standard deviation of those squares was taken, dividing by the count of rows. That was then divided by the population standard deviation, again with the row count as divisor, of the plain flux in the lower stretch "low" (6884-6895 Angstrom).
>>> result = 10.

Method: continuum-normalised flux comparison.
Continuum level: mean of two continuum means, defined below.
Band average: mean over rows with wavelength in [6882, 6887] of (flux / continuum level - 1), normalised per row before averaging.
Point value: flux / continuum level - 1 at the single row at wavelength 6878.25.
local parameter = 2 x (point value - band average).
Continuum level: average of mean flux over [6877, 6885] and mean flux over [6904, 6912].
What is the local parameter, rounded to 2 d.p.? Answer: -0.03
